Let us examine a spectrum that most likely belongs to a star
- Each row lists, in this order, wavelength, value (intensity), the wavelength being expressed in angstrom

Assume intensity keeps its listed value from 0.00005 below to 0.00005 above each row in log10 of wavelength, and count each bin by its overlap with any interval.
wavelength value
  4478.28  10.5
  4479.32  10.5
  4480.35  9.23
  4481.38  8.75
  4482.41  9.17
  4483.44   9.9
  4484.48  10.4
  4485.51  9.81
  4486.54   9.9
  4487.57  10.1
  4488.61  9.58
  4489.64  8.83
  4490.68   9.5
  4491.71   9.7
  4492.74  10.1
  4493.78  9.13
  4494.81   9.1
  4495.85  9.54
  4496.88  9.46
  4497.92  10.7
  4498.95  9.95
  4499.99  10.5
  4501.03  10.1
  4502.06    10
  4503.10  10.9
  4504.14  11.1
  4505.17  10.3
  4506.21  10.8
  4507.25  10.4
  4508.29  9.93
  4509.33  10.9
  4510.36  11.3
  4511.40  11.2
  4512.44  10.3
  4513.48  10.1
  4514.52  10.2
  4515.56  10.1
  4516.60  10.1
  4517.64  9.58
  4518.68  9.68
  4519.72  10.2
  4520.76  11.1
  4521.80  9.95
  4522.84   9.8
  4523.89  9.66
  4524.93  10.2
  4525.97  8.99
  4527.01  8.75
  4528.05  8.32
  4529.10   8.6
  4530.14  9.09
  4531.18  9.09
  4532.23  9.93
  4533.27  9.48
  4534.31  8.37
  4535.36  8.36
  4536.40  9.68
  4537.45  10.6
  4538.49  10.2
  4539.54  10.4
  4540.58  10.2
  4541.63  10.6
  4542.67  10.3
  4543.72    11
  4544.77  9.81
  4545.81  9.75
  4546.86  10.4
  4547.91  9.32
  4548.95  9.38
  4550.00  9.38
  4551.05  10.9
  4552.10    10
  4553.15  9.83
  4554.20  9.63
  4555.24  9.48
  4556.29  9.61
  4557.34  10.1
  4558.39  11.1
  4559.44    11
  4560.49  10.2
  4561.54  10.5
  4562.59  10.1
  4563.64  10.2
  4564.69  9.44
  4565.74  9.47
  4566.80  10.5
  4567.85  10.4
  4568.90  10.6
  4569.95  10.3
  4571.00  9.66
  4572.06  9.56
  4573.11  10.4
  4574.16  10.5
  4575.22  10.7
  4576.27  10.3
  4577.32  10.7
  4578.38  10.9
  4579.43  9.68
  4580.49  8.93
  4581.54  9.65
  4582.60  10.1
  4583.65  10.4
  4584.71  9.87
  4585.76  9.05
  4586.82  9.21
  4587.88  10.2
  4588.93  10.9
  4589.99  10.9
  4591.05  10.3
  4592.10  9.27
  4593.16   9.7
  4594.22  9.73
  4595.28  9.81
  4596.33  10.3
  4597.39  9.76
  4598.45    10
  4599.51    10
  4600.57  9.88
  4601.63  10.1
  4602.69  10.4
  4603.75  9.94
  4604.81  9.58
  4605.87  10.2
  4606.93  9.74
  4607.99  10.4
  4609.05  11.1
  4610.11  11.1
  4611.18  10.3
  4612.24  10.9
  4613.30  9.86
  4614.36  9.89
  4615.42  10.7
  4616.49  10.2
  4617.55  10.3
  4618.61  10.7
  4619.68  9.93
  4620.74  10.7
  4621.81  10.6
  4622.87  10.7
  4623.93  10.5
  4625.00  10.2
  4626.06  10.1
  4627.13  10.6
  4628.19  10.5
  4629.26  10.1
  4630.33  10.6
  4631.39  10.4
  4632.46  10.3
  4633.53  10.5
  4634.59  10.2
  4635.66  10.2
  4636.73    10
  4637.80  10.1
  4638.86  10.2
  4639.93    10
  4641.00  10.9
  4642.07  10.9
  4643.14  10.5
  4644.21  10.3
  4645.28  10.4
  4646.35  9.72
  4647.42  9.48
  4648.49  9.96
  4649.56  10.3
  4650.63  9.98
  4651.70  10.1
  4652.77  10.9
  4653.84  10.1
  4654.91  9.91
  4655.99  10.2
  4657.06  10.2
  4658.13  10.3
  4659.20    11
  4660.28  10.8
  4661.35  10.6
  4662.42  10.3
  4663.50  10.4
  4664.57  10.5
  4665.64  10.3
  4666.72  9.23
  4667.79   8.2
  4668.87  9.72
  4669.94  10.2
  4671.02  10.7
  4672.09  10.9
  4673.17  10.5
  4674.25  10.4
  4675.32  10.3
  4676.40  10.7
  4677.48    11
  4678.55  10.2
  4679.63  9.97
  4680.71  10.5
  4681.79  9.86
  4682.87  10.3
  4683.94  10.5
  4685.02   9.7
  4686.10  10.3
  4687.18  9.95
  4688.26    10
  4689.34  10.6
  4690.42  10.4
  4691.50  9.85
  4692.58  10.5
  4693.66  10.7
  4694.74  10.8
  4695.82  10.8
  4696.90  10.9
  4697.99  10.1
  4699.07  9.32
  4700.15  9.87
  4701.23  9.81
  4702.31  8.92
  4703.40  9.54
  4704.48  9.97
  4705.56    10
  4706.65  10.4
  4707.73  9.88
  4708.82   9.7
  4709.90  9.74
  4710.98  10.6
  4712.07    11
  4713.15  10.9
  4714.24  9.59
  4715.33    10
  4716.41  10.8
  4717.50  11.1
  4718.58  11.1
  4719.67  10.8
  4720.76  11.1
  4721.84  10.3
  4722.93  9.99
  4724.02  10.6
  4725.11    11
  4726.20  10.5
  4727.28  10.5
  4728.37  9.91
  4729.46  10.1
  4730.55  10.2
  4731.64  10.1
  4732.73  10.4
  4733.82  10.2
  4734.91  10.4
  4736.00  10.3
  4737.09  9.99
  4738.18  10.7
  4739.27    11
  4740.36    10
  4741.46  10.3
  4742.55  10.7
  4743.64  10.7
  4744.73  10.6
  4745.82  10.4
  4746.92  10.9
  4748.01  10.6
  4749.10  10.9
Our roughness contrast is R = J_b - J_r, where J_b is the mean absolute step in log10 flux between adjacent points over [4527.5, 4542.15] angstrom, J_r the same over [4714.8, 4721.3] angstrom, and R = 0.010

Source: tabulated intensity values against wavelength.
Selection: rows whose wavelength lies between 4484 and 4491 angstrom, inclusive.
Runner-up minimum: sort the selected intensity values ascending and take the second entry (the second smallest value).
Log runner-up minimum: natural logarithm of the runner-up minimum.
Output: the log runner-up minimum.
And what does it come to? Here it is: 2.25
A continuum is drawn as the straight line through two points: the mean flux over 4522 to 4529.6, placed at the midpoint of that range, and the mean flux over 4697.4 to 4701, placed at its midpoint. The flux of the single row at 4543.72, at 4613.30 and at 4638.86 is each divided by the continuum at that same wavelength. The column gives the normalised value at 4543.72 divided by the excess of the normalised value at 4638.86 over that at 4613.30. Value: 45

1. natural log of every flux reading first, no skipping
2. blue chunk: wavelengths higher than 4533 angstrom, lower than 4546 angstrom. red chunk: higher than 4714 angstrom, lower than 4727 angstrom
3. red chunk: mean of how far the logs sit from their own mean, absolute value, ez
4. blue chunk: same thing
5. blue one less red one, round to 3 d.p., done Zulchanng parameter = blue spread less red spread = 0.023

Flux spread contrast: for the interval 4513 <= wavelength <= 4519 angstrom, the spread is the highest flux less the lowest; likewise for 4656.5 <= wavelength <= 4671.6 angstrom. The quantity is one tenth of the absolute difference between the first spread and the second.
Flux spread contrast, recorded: 0.218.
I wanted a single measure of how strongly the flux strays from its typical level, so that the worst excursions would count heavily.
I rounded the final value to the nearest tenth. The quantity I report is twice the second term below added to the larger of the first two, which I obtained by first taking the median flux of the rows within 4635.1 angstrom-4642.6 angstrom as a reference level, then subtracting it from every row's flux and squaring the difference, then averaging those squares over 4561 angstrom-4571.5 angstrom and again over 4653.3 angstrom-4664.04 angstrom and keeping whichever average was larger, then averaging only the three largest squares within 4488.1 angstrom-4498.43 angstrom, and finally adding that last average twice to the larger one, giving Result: 3.0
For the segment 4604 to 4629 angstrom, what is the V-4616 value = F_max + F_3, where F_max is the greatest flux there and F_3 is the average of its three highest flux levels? 22.1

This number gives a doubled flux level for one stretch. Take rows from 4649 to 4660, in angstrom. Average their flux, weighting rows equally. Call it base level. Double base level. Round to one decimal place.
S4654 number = 20.6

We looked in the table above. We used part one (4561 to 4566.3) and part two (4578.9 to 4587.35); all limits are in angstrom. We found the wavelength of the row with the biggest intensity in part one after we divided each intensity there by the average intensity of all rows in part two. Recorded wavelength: 4561.54 angstrom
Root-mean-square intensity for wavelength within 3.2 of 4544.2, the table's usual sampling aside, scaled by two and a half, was 25.8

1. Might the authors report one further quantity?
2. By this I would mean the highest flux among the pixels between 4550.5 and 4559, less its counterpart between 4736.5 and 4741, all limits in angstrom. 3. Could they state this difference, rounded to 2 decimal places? 0.10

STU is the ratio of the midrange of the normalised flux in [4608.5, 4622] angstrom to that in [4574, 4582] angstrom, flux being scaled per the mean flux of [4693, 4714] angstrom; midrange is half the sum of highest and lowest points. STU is 1.06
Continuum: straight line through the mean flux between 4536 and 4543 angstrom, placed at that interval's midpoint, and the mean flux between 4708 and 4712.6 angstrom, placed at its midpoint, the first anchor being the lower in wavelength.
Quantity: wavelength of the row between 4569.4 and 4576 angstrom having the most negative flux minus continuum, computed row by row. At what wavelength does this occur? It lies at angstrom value 4572.06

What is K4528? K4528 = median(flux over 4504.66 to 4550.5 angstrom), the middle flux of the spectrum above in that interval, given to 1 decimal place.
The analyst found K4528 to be 10.0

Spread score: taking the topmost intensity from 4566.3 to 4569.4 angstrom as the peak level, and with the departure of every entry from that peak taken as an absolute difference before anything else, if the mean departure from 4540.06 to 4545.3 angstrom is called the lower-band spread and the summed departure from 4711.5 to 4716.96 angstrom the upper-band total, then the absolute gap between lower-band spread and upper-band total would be 2.1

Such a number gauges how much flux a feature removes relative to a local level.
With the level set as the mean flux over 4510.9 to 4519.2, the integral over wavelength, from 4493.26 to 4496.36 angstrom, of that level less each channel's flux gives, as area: 2.8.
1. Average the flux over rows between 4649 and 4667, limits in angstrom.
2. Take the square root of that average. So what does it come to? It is 3.21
